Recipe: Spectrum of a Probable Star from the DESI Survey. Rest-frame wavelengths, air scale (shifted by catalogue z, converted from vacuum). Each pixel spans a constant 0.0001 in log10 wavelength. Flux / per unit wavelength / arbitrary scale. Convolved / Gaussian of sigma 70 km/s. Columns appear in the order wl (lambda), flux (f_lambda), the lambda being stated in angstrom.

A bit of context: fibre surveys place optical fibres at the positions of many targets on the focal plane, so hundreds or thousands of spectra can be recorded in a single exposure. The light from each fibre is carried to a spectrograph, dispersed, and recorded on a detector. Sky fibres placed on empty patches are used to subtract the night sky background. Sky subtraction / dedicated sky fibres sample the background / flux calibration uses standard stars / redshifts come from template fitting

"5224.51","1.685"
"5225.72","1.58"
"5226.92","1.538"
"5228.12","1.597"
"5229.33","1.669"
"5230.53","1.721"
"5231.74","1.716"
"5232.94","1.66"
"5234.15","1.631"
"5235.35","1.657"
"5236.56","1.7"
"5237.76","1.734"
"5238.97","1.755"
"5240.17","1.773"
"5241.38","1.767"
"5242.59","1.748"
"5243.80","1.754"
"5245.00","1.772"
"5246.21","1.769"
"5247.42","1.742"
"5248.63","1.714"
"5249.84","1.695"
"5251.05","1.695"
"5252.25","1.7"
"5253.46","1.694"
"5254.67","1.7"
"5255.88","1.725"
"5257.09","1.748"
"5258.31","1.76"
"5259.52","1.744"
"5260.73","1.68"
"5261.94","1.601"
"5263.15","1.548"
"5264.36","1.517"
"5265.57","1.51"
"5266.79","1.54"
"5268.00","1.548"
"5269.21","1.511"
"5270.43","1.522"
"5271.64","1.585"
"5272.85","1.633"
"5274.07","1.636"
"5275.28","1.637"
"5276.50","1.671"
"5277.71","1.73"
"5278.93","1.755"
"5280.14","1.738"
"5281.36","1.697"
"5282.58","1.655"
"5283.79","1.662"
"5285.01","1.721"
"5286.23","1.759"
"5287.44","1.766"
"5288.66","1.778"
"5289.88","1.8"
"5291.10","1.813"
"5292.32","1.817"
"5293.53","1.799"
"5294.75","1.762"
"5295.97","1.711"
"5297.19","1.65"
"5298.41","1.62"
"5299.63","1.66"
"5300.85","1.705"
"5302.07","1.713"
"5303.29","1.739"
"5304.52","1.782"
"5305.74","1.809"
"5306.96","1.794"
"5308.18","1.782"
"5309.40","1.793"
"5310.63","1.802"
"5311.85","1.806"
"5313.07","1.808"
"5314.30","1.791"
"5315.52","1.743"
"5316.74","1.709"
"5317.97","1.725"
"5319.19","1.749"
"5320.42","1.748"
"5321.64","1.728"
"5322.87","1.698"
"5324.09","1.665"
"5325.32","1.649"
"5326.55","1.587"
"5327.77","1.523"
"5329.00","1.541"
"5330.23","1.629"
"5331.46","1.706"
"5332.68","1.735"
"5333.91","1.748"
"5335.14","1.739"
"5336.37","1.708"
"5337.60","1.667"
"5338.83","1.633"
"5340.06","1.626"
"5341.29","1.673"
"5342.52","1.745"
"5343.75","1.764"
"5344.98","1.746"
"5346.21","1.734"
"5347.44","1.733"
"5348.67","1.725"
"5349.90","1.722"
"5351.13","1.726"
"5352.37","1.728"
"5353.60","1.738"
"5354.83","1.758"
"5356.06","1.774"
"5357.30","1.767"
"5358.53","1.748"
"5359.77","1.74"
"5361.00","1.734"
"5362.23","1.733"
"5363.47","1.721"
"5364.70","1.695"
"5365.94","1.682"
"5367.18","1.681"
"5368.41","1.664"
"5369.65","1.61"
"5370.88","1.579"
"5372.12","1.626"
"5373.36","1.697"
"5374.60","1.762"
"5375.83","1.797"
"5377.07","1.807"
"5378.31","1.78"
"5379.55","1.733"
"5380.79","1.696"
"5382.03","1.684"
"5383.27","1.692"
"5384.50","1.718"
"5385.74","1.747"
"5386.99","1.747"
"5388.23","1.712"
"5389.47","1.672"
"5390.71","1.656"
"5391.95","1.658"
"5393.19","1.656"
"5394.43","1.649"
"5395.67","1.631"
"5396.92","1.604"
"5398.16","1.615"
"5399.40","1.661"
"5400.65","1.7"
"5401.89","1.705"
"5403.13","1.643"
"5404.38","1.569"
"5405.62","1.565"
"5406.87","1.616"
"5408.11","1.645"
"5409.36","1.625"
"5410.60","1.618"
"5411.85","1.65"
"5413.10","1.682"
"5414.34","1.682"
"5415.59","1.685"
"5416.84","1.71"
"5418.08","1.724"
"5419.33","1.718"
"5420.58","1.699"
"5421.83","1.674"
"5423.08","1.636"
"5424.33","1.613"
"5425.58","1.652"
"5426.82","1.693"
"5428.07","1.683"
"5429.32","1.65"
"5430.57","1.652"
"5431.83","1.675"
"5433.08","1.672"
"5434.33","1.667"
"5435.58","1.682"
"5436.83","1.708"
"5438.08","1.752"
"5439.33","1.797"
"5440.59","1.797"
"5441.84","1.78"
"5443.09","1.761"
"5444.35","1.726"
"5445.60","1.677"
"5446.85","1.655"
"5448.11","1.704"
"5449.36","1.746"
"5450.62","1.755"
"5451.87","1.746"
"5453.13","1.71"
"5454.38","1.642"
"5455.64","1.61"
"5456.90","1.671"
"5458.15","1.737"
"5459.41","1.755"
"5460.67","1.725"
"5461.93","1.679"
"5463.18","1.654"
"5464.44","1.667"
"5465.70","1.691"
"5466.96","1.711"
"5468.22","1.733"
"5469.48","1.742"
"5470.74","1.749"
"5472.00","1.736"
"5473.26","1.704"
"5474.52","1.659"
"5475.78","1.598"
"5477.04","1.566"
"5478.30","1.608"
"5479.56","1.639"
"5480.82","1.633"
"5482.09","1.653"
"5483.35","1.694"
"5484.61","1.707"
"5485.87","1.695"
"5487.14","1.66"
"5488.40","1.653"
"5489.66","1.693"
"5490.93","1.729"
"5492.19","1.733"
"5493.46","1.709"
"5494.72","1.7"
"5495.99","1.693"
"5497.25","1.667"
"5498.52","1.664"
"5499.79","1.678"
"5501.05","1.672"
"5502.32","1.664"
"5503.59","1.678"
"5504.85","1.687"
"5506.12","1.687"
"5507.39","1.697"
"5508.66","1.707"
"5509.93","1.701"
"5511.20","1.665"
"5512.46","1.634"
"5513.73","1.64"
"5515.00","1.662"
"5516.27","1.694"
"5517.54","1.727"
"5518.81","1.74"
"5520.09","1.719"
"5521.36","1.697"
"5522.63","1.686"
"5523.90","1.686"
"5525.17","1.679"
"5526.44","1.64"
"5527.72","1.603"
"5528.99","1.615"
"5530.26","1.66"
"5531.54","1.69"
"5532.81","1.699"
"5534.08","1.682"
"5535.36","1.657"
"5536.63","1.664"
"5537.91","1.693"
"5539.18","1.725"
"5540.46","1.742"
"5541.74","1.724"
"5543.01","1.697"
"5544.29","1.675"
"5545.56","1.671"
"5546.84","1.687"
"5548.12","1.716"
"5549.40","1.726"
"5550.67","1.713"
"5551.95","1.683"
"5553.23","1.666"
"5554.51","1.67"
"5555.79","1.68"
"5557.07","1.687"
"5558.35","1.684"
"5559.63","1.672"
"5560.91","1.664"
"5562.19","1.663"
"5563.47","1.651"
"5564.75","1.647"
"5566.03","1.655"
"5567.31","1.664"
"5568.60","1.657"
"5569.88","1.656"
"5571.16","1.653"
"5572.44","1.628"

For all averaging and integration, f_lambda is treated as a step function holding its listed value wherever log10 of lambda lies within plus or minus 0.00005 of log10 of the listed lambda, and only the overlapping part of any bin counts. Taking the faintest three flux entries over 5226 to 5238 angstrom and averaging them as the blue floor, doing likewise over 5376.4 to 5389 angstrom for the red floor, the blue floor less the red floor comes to -0.10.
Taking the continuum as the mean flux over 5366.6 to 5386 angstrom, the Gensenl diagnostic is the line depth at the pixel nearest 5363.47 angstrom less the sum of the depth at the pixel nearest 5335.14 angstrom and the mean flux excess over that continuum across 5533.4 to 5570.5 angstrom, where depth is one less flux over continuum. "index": 0.033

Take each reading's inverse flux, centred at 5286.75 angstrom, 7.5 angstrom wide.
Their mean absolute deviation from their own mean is 0.013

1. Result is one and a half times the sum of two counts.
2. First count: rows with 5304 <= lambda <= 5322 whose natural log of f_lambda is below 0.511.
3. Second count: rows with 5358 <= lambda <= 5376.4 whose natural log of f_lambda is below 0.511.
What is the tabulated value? 6.0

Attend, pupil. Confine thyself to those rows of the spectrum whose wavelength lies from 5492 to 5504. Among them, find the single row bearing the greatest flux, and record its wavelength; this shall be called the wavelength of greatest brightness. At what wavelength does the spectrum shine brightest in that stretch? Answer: 5492.19 angstrom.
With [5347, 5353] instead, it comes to 5347.44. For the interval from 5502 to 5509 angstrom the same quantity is 5508.66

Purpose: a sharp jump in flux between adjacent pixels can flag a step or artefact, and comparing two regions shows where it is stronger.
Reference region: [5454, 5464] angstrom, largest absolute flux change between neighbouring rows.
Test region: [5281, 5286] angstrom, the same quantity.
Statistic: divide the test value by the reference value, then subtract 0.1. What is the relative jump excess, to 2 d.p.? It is 0.79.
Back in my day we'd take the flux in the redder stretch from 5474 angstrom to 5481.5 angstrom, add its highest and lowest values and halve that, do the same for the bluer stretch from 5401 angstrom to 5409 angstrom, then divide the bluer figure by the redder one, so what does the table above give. 1.01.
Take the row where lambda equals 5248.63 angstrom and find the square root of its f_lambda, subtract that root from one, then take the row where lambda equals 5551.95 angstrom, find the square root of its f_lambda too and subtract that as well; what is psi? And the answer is -1.607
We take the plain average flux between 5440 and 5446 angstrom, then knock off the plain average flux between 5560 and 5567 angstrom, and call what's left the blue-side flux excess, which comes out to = 0.09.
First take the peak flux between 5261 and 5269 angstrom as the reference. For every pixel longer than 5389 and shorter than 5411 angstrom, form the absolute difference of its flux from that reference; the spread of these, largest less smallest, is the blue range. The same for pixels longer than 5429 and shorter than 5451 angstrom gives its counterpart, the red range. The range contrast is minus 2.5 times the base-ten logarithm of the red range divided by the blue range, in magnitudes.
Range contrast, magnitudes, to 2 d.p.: -0.41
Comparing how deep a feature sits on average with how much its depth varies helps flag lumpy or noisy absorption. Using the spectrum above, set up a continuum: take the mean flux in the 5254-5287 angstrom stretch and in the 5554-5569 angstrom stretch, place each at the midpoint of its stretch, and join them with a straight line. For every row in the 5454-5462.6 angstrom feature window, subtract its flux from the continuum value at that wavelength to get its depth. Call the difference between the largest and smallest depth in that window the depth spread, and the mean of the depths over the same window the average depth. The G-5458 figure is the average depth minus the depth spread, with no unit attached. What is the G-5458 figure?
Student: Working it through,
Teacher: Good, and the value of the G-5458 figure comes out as -0.17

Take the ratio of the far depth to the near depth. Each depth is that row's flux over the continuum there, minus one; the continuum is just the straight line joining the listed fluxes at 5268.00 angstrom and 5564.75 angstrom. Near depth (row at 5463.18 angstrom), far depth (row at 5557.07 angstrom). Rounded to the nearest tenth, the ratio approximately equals 1.0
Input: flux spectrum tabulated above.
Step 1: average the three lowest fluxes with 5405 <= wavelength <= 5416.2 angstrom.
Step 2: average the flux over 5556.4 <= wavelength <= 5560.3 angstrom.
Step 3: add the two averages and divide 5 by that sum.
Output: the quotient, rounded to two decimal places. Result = 1.52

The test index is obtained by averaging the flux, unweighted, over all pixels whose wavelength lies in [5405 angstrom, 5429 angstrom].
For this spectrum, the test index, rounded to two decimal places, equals 1.66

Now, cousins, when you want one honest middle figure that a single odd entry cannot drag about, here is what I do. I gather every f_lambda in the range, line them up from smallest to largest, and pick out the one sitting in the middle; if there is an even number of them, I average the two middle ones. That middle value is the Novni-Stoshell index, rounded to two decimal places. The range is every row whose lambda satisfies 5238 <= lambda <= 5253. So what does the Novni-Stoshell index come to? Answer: 1.75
